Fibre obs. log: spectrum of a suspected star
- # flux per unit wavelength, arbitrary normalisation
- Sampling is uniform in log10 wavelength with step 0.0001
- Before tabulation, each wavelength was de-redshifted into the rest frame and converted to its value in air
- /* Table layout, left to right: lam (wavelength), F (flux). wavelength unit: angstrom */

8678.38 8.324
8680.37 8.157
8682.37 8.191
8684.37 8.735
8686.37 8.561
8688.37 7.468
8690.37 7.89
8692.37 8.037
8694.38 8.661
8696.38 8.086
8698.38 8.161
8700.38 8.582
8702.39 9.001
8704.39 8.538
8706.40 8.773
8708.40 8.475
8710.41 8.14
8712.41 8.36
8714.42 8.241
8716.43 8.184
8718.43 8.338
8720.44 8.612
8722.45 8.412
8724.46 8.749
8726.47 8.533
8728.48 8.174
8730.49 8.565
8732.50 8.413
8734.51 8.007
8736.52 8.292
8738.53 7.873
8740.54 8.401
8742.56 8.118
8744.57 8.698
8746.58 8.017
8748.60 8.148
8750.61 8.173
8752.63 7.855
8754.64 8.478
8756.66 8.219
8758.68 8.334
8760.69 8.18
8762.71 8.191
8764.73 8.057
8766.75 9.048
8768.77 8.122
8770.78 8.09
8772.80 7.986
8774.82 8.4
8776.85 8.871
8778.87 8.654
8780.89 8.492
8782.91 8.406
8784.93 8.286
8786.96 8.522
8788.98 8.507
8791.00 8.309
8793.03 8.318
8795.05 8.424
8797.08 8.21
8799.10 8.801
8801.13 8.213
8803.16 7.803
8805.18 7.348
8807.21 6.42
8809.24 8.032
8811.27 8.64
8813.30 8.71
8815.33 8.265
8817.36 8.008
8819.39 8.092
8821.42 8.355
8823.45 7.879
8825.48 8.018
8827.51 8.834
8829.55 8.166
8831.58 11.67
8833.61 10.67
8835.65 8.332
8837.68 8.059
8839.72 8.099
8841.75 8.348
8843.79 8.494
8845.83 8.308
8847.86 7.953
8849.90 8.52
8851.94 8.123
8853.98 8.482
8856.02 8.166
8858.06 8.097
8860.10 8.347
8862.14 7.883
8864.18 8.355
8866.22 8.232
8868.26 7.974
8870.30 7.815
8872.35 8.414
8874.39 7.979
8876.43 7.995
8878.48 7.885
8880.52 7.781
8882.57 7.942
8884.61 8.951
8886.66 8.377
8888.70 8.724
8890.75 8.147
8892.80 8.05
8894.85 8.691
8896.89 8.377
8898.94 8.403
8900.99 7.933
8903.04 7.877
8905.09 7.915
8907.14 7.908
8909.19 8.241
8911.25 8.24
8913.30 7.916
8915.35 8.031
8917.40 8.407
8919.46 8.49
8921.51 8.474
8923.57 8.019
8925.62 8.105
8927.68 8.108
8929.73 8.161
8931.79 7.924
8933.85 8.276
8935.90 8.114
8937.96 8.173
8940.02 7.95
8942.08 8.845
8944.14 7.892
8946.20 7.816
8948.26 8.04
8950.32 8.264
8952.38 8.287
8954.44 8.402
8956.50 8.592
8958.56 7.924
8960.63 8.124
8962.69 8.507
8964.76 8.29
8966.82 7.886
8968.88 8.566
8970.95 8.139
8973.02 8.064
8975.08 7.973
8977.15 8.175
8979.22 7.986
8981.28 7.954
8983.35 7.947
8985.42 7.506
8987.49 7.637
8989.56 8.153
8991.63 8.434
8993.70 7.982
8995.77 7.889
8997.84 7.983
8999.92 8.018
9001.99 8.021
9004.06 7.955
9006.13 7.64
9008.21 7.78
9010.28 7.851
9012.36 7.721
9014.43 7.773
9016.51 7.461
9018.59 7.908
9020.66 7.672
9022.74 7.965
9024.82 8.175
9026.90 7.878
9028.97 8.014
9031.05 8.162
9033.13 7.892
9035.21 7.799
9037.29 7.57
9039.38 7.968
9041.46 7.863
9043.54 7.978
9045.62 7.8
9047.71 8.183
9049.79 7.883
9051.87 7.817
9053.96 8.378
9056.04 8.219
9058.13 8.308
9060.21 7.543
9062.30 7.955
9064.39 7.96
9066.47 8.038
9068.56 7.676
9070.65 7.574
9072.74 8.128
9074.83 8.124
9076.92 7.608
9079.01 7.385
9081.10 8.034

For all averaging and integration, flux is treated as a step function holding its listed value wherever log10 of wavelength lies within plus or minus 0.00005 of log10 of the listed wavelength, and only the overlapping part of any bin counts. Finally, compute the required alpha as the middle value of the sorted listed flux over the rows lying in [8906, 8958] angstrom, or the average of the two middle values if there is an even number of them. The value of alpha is 8.16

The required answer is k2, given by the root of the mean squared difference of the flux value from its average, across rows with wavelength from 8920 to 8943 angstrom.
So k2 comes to 0.251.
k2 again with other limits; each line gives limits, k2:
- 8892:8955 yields 0.248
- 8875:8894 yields 0.377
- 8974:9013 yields 0.207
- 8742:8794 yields 0.274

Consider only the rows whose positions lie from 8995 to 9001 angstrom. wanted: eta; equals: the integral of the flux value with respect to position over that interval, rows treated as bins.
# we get 48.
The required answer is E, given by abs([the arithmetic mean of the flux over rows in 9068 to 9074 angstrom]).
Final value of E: 7.8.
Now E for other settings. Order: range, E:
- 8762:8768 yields 8.4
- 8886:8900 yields 8.4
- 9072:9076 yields 8.1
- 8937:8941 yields 8.1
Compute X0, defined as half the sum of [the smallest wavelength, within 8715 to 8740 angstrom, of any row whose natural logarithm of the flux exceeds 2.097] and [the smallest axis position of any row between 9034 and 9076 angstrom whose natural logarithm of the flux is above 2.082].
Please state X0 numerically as 8882.1 angstrom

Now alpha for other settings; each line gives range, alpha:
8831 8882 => 8.17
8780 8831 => 8.29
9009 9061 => 7.88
